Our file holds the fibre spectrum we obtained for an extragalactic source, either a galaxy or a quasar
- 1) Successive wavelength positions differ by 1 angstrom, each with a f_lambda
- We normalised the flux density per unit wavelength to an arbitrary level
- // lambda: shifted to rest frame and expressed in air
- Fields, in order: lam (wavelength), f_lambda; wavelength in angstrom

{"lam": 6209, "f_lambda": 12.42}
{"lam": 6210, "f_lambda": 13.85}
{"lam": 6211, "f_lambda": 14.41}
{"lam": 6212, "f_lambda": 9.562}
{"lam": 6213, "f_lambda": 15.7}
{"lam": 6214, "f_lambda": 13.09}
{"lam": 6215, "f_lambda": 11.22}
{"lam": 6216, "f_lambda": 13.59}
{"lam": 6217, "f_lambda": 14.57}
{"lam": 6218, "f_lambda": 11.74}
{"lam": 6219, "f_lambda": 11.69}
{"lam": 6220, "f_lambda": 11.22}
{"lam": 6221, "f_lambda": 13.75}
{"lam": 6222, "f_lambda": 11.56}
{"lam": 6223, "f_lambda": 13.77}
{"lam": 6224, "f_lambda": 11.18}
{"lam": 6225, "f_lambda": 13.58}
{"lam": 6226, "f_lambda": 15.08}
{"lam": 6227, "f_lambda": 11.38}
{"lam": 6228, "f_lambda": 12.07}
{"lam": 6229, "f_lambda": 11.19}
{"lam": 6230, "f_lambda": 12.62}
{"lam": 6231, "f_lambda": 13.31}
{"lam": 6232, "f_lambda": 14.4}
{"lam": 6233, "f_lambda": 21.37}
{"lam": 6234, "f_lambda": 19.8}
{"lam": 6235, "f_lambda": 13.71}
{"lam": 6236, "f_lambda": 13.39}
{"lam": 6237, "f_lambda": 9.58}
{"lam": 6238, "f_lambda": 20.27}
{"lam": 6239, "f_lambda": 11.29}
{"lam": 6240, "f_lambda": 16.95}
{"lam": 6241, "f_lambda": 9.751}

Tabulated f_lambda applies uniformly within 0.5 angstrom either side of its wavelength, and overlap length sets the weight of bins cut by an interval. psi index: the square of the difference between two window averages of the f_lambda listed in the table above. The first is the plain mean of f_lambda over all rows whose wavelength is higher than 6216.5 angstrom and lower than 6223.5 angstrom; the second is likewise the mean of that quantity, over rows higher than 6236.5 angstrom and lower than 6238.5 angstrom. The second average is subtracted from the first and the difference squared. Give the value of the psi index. 5.3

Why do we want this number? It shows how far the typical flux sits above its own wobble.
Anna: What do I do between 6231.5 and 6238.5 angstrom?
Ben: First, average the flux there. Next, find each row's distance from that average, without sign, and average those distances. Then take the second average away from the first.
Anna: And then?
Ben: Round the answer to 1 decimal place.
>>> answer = 12.3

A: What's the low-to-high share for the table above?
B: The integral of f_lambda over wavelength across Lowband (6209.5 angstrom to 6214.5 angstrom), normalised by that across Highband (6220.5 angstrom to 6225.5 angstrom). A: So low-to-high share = 1.04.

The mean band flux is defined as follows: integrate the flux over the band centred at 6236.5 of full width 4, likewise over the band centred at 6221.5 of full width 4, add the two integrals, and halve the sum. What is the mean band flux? 54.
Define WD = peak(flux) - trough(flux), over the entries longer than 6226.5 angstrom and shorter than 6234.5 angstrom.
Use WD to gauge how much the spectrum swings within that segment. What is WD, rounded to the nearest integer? 10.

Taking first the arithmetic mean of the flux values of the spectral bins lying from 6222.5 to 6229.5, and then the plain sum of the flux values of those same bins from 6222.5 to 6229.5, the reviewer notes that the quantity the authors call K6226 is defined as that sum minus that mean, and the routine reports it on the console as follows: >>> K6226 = 76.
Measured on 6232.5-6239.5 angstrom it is 94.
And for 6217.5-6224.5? 73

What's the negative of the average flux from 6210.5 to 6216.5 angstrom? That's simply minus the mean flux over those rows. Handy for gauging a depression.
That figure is -12.9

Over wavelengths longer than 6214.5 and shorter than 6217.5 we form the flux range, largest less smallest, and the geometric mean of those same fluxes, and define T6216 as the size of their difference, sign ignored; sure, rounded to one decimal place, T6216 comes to 9.7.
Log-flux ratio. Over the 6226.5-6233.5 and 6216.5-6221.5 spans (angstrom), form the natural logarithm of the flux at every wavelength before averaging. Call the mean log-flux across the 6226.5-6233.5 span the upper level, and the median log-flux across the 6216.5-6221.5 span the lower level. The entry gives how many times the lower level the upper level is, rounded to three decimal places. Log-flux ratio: 1.055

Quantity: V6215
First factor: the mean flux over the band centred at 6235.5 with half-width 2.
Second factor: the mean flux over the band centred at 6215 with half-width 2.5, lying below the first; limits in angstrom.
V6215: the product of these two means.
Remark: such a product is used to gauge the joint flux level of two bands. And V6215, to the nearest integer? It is 193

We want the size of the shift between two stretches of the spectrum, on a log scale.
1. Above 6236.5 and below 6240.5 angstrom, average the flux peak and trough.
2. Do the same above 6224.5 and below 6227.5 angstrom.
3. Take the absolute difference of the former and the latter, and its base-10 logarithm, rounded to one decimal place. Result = 0.2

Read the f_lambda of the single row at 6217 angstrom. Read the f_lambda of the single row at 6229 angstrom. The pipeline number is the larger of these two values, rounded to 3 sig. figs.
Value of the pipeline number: 14.6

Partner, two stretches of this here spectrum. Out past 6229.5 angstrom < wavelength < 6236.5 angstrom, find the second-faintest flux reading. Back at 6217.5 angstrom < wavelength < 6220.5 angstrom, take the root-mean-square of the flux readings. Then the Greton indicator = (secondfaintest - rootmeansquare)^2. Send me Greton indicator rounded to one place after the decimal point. 3.1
